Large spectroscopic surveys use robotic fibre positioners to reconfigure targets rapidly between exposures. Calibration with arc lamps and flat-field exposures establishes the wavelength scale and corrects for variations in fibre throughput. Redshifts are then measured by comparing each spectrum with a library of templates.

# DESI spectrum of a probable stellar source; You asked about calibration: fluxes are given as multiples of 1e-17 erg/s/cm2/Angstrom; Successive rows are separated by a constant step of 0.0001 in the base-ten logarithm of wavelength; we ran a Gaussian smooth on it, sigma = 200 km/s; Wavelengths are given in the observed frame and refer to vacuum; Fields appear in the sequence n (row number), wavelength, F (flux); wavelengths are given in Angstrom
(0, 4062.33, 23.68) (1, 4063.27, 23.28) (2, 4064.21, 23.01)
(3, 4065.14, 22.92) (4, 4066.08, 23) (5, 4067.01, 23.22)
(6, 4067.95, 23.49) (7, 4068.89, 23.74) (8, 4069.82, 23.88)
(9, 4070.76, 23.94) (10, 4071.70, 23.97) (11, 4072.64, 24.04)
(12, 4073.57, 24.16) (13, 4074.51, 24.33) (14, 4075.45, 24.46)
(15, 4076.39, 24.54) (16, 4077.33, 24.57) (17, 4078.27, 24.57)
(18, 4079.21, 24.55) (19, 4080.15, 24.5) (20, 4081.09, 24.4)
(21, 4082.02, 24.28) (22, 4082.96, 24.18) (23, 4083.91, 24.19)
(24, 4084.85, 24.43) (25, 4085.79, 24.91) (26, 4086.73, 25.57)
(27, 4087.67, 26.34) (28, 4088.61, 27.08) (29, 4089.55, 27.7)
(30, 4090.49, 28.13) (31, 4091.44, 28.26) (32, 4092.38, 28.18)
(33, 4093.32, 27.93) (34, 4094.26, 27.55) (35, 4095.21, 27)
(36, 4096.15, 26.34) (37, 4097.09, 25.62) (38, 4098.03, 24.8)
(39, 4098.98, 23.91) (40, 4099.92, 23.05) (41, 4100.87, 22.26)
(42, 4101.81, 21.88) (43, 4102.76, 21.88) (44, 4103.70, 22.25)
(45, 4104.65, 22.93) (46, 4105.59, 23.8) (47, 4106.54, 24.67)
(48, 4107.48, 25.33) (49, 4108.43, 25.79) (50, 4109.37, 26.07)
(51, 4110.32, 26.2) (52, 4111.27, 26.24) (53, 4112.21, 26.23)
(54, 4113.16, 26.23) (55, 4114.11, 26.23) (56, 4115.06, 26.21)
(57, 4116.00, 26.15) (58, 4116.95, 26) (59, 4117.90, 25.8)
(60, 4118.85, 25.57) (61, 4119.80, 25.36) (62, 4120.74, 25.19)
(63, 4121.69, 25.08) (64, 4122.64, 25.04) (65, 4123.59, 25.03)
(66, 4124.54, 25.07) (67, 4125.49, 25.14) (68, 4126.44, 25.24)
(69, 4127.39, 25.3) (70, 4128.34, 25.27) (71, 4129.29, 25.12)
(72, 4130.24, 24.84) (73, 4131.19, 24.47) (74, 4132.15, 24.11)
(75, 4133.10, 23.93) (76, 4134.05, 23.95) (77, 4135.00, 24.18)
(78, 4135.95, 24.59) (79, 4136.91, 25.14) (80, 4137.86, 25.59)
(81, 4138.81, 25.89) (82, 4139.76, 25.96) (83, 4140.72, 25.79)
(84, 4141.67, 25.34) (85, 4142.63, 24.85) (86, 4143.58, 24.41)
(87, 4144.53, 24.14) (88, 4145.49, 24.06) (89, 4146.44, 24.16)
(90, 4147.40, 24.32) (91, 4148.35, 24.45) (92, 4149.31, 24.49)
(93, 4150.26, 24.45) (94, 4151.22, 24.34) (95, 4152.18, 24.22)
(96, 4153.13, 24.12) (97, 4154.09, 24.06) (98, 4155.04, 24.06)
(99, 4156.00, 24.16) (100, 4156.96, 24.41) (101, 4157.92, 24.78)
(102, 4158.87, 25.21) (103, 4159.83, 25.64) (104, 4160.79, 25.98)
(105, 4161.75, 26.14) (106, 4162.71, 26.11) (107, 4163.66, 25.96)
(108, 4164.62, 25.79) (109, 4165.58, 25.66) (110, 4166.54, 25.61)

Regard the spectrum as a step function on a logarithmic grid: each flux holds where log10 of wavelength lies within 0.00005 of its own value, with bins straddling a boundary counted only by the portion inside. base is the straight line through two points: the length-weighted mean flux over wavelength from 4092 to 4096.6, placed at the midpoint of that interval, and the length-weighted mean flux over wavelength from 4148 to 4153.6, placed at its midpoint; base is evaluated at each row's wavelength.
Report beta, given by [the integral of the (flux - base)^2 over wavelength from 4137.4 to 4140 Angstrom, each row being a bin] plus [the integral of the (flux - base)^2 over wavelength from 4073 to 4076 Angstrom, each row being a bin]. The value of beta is 54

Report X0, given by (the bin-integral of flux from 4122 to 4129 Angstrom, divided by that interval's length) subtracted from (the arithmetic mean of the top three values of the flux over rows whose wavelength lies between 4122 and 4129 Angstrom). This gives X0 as 0.1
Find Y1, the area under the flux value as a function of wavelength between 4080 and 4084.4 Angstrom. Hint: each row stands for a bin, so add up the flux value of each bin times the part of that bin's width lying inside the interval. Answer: 107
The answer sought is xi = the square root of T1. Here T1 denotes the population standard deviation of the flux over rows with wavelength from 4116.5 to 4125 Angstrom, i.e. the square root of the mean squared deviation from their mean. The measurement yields 0.58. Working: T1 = 0.3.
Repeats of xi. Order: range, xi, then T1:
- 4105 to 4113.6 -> 0.90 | 0.8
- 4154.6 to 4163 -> 0.89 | 0.8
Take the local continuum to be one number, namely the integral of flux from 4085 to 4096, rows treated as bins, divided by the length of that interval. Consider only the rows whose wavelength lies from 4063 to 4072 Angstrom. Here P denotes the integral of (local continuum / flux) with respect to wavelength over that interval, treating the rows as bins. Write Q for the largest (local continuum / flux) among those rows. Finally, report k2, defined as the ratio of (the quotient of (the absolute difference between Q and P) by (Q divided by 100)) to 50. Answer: 15.6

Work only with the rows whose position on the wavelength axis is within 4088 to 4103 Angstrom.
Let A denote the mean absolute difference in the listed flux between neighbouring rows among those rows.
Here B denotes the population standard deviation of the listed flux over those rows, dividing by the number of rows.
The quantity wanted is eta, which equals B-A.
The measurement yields 1.83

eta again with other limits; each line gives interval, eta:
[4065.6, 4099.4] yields 1.25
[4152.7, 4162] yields 0.55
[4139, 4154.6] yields 0.40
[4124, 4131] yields 0.03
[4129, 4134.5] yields 0.21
